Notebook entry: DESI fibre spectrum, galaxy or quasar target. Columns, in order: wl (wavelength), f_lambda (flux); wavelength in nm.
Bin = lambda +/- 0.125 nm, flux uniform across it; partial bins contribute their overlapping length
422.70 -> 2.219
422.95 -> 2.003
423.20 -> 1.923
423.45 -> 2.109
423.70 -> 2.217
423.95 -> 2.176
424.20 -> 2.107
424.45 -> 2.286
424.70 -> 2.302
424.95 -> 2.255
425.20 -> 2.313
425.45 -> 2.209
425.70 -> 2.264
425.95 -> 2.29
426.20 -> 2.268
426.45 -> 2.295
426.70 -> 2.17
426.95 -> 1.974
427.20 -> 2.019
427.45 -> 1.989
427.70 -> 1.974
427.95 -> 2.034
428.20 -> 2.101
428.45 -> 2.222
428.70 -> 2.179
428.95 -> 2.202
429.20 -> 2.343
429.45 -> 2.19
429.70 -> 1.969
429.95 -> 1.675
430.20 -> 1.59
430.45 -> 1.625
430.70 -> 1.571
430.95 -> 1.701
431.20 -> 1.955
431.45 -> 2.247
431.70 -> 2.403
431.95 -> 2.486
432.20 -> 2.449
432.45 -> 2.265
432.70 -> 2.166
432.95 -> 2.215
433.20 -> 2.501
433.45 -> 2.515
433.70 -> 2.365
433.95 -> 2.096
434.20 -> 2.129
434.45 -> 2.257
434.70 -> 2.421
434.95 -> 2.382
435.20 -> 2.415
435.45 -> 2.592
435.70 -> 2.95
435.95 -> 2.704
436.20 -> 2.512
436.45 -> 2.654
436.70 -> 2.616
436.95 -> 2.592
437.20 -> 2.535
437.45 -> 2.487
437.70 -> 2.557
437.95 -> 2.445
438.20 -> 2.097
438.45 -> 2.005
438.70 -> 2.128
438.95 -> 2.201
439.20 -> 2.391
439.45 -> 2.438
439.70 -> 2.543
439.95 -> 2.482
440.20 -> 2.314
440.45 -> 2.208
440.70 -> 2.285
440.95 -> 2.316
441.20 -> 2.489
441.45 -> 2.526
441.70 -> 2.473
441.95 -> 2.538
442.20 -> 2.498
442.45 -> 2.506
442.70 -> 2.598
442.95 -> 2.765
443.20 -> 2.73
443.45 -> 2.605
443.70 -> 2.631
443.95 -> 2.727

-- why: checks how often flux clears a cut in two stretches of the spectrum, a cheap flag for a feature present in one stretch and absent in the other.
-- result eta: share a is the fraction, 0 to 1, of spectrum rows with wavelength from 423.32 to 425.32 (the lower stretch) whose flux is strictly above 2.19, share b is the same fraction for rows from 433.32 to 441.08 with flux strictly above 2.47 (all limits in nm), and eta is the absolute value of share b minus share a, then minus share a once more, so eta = -0.42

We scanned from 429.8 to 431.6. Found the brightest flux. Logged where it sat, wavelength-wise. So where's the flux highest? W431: 431.45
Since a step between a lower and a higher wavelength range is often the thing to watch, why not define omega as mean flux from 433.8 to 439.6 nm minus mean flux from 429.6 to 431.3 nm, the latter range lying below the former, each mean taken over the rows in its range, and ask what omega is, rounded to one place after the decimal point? 0.7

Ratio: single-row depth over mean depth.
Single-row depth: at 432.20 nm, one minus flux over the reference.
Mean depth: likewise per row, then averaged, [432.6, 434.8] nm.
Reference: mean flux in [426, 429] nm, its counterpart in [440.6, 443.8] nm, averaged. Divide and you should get -4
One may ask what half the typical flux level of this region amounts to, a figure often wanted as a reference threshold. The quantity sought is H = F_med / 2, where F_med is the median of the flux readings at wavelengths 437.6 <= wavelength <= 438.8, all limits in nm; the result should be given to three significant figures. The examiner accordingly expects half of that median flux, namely 1.06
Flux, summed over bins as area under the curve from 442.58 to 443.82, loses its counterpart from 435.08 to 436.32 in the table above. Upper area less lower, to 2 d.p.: 0.04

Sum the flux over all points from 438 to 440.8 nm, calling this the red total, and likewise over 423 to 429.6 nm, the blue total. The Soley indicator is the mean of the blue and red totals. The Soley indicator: 41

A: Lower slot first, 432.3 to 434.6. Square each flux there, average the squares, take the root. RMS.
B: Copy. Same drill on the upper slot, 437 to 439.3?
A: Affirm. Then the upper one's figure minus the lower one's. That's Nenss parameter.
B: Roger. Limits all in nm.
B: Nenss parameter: 0.04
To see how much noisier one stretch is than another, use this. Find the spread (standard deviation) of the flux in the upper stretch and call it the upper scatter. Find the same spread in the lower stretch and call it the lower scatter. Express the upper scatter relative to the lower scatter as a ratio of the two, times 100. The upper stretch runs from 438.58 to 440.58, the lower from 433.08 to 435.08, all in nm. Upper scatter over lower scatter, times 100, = 94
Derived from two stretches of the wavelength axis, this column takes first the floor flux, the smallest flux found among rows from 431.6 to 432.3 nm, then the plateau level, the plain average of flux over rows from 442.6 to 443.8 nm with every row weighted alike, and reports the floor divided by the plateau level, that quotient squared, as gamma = 0.81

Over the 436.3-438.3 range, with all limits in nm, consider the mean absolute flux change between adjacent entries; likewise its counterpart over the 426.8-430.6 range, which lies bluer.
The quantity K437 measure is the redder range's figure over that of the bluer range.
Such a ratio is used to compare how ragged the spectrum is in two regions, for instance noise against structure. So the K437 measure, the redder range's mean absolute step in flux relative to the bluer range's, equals 1.05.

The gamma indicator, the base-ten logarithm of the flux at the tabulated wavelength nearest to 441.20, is 0.396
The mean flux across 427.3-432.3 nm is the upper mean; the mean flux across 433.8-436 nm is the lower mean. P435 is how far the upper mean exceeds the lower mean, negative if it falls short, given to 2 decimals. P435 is -0.39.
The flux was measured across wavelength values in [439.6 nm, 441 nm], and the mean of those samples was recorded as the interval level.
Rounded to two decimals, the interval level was 2.36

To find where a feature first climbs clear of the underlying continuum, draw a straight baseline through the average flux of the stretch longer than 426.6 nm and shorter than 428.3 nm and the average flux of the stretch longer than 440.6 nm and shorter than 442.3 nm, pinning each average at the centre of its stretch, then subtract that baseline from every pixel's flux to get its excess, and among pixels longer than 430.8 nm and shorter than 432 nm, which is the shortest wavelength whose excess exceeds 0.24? 431.70 nm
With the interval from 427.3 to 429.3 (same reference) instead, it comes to 429.20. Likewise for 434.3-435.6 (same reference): 435.45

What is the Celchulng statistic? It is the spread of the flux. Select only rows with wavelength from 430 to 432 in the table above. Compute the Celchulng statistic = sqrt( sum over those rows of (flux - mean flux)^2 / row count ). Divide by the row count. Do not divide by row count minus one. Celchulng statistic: 0.36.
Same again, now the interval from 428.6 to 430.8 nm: 0.29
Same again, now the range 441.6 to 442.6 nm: 0.02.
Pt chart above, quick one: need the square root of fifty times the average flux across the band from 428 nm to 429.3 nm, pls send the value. 10.5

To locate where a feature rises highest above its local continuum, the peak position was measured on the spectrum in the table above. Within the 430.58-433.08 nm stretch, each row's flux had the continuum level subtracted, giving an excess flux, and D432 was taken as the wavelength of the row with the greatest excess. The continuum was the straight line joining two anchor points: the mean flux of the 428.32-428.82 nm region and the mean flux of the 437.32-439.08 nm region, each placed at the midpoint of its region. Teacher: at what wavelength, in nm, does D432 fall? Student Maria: 431.95 nm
